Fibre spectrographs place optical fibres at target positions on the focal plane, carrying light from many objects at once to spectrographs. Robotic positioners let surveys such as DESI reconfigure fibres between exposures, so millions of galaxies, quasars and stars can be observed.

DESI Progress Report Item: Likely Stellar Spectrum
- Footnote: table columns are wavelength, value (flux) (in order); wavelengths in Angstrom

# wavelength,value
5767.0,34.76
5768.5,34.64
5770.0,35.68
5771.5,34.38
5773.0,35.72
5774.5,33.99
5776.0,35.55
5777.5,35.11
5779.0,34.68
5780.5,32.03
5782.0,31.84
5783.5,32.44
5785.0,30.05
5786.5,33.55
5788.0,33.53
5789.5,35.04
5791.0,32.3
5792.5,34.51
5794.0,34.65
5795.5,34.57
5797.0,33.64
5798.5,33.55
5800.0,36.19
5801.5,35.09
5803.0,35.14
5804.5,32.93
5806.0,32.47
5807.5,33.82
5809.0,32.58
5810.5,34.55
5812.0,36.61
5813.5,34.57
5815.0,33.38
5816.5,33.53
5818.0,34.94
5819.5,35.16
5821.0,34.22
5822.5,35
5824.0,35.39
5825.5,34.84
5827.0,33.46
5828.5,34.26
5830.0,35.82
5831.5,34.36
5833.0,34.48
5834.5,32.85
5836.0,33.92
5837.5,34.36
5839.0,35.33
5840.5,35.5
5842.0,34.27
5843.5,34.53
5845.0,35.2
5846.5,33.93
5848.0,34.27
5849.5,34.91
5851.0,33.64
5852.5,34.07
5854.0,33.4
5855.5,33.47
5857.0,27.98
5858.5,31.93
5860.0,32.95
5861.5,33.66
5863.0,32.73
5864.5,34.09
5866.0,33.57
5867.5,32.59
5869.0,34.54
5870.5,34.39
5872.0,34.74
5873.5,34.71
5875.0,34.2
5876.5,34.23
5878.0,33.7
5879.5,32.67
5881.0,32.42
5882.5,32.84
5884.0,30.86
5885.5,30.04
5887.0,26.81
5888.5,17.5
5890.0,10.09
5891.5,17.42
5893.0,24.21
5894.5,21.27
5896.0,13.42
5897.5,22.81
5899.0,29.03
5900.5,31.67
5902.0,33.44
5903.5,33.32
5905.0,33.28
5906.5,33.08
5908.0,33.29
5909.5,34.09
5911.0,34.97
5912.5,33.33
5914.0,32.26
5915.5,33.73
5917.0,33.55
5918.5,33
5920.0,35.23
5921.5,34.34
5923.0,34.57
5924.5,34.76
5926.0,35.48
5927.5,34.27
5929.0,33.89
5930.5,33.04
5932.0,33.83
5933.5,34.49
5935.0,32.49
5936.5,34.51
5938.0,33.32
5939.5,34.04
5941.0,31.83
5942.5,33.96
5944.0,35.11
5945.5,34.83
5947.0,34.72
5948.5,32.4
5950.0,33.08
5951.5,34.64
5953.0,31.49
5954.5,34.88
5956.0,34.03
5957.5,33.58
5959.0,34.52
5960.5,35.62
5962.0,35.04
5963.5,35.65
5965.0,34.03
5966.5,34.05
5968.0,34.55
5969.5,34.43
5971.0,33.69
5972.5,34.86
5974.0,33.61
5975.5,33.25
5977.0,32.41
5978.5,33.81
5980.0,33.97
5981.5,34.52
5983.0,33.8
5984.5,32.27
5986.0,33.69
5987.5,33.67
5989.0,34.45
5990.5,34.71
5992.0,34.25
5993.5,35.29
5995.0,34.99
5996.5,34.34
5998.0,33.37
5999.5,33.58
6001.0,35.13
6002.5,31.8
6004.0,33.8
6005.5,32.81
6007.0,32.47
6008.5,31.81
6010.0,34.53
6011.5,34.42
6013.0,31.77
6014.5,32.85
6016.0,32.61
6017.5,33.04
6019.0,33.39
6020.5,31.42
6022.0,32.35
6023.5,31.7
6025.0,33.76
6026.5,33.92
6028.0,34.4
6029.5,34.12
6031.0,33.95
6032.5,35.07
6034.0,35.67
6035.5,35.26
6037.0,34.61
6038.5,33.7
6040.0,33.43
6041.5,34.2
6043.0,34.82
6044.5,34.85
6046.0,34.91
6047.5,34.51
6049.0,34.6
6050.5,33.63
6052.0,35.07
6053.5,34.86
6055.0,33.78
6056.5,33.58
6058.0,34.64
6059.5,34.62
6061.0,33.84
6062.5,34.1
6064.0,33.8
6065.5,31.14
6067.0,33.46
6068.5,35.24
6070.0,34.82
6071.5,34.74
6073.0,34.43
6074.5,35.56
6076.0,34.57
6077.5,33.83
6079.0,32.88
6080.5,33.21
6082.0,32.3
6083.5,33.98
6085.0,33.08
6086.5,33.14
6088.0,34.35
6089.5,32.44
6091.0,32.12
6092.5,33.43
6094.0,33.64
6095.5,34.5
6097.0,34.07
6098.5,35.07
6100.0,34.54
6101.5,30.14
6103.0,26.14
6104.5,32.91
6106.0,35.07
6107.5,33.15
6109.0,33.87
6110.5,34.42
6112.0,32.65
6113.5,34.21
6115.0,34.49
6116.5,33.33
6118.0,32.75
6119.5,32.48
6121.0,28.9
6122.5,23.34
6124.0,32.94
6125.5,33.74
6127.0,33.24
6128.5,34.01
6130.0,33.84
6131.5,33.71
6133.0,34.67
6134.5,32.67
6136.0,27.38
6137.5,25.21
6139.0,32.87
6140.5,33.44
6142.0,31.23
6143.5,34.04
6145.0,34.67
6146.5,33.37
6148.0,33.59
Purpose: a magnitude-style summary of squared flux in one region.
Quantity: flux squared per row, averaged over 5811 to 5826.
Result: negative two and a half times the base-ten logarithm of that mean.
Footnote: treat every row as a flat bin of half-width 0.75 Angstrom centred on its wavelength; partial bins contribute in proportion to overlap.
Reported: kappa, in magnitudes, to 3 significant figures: -7.71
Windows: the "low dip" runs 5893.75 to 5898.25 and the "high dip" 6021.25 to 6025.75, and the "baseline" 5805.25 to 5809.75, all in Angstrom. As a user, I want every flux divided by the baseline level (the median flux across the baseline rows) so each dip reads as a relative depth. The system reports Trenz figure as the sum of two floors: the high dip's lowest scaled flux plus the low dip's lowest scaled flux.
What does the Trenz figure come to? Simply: 1.38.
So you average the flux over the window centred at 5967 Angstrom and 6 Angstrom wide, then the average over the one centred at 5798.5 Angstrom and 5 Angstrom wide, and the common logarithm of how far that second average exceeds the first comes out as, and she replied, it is -0.7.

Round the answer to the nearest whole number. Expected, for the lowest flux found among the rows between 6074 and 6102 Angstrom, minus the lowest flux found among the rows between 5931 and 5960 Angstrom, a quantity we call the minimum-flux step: -1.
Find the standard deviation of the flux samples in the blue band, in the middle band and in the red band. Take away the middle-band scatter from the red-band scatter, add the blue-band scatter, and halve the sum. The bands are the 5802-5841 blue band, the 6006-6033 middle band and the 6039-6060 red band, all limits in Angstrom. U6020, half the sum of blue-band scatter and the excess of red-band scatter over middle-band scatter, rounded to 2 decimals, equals 0.23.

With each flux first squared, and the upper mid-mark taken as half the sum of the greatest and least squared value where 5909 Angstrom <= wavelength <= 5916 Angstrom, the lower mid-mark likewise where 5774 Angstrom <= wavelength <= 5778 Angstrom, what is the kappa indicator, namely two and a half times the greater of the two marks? 3024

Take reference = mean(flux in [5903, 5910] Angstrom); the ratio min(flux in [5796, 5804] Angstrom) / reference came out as 1.0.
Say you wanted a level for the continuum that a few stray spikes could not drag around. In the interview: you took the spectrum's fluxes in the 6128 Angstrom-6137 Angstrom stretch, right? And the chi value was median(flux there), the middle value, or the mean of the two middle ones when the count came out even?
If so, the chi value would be 33.8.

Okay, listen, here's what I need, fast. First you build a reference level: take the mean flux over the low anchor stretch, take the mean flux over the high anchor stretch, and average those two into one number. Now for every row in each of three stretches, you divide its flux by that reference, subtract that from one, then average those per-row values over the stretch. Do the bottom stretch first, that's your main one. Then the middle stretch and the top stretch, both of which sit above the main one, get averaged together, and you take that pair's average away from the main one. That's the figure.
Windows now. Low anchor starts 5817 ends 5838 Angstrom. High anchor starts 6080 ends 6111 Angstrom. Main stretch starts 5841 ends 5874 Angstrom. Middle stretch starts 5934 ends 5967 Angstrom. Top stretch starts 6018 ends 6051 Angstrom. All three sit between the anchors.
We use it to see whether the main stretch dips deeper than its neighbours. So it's 0.011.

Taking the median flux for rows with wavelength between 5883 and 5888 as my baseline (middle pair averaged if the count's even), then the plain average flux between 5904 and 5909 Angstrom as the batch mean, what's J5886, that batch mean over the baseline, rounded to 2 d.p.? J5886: 1.11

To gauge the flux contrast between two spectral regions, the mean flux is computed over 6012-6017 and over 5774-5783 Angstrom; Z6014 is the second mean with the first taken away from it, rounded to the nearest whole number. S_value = 1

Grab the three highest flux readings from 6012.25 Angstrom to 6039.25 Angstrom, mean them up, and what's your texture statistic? 35.3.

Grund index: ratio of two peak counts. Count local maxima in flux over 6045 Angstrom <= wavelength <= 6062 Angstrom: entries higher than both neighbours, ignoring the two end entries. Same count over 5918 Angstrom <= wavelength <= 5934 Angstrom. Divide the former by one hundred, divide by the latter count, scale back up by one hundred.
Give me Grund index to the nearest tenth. 1.5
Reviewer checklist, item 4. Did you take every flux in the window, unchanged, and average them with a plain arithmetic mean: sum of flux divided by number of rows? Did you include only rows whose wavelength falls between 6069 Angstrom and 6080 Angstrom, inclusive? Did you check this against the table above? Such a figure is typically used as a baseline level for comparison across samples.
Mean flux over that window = 34.4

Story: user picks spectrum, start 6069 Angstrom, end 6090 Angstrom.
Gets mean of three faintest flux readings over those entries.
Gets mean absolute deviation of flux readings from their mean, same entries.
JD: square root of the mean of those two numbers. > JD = 4.08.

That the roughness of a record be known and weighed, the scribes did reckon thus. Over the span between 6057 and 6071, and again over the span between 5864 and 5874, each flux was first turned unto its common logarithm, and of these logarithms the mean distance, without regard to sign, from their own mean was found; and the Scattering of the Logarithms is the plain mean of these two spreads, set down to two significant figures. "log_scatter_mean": 0.0089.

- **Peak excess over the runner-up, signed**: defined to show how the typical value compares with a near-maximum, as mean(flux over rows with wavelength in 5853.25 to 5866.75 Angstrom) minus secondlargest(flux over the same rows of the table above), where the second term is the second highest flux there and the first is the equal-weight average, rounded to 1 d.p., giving -1.0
